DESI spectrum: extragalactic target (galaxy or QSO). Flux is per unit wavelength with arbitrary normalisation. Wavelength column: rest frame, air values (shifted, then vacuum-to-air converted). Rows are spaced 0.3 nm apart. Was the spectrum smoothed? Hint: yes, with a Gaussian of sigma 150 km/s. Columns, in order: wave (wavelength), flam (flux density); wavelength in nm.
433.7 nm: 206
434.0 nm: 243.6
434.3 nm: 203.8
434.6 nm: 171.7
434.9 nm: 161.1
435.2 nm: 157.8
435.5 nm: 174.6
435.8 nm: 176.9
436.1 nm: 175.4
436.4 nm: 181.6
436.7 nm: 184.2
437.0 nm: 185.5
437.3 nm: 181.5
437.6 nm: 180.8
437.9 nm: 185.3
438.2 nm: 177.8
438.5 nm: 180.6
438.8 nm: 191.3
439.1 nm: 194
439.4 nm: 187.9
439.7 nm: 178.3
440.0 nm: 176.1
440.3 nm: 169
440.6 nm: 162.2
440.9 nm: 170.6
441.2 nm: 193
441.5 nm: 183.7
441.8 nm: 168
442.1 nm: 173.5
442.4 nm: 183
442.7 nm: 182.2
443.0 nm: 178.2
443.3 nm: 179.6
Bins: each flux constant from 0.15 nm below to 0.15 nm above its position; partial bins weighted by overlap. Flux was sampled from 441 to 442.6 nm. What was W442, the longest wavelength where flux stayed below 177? 442.1 nm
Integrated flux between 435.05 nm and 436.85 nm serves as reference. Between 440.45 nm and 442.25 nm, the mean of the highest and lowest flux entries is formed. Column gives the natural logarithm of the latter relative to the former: -0.57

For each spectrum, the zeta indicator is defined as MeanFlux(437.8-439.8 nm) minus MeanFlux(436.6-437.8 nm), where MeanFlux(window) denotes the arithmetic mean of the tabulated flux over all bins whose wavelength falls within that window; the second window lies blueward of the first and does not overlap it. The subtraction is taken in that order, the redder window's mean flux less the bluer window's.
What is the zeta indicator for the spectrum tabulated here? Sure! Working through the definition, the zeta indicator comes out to 2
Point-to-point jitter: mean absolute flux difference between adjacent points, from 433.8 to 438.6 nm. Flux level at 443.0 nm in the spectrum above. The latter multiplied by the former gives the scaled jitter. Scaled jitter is 1616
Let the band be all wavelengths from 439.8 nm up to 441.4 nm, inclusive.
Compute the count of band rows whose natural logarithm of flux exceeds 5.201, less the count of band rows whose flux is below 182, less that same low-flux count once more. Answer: -7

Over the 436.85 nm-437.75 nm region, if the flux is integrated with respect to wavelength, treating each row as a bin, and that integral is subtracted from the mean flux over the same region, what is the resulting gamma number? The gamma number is 18.3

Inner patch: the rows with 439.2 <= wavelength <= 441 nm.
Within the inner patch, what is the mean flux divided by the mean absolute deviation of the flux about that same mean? 26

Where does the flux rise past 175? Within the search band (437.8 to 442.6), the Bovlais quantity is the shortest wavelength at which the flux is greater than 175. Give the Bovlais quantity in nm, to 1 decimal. 437.9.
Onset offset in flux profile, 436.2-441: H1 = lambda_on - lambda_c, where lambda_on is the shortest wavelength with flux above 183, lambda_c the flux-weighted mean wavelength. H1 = -1.92 nm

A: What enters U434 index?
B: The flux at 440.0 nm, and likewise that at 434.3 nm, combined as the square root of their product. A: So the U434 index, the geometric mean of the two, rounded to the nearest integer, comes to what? 189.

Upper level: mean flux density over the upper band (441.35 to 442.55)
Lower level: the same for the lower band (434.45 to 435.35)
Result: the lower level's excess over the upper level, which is -13.5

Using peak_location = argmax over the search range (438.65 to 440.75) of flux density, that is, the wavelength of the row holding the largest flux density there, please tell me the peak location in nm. 439.1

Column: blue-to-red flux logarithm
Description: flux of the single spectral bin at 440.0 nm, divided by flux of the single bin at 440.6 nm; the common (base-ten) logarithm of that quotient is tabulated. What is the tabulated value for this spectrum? 0.036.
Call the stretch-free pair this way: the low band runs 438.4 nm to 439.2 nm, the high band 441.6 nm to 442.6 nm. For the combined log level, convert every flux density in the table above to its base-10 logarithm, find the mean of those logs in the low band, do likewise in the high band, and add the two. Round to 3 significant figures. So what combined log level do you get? 4.52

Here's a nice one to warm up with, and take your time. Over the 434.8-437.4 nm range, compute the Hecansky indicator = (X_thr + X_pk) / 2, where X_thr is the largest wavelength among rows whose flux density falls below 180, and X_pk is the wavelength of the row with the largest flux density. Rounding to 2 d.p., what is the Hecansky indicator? 436.55 nm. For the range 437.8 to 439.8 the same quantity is 439.40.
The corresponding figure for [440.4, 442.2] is 441.65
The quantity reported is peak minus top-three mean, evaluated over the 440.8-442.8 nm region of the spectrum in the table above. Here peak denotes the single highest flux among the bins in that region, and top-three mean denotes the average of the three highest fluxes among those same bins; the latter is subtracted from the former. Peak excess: 6.4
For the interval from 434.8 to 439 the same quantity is 3.9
